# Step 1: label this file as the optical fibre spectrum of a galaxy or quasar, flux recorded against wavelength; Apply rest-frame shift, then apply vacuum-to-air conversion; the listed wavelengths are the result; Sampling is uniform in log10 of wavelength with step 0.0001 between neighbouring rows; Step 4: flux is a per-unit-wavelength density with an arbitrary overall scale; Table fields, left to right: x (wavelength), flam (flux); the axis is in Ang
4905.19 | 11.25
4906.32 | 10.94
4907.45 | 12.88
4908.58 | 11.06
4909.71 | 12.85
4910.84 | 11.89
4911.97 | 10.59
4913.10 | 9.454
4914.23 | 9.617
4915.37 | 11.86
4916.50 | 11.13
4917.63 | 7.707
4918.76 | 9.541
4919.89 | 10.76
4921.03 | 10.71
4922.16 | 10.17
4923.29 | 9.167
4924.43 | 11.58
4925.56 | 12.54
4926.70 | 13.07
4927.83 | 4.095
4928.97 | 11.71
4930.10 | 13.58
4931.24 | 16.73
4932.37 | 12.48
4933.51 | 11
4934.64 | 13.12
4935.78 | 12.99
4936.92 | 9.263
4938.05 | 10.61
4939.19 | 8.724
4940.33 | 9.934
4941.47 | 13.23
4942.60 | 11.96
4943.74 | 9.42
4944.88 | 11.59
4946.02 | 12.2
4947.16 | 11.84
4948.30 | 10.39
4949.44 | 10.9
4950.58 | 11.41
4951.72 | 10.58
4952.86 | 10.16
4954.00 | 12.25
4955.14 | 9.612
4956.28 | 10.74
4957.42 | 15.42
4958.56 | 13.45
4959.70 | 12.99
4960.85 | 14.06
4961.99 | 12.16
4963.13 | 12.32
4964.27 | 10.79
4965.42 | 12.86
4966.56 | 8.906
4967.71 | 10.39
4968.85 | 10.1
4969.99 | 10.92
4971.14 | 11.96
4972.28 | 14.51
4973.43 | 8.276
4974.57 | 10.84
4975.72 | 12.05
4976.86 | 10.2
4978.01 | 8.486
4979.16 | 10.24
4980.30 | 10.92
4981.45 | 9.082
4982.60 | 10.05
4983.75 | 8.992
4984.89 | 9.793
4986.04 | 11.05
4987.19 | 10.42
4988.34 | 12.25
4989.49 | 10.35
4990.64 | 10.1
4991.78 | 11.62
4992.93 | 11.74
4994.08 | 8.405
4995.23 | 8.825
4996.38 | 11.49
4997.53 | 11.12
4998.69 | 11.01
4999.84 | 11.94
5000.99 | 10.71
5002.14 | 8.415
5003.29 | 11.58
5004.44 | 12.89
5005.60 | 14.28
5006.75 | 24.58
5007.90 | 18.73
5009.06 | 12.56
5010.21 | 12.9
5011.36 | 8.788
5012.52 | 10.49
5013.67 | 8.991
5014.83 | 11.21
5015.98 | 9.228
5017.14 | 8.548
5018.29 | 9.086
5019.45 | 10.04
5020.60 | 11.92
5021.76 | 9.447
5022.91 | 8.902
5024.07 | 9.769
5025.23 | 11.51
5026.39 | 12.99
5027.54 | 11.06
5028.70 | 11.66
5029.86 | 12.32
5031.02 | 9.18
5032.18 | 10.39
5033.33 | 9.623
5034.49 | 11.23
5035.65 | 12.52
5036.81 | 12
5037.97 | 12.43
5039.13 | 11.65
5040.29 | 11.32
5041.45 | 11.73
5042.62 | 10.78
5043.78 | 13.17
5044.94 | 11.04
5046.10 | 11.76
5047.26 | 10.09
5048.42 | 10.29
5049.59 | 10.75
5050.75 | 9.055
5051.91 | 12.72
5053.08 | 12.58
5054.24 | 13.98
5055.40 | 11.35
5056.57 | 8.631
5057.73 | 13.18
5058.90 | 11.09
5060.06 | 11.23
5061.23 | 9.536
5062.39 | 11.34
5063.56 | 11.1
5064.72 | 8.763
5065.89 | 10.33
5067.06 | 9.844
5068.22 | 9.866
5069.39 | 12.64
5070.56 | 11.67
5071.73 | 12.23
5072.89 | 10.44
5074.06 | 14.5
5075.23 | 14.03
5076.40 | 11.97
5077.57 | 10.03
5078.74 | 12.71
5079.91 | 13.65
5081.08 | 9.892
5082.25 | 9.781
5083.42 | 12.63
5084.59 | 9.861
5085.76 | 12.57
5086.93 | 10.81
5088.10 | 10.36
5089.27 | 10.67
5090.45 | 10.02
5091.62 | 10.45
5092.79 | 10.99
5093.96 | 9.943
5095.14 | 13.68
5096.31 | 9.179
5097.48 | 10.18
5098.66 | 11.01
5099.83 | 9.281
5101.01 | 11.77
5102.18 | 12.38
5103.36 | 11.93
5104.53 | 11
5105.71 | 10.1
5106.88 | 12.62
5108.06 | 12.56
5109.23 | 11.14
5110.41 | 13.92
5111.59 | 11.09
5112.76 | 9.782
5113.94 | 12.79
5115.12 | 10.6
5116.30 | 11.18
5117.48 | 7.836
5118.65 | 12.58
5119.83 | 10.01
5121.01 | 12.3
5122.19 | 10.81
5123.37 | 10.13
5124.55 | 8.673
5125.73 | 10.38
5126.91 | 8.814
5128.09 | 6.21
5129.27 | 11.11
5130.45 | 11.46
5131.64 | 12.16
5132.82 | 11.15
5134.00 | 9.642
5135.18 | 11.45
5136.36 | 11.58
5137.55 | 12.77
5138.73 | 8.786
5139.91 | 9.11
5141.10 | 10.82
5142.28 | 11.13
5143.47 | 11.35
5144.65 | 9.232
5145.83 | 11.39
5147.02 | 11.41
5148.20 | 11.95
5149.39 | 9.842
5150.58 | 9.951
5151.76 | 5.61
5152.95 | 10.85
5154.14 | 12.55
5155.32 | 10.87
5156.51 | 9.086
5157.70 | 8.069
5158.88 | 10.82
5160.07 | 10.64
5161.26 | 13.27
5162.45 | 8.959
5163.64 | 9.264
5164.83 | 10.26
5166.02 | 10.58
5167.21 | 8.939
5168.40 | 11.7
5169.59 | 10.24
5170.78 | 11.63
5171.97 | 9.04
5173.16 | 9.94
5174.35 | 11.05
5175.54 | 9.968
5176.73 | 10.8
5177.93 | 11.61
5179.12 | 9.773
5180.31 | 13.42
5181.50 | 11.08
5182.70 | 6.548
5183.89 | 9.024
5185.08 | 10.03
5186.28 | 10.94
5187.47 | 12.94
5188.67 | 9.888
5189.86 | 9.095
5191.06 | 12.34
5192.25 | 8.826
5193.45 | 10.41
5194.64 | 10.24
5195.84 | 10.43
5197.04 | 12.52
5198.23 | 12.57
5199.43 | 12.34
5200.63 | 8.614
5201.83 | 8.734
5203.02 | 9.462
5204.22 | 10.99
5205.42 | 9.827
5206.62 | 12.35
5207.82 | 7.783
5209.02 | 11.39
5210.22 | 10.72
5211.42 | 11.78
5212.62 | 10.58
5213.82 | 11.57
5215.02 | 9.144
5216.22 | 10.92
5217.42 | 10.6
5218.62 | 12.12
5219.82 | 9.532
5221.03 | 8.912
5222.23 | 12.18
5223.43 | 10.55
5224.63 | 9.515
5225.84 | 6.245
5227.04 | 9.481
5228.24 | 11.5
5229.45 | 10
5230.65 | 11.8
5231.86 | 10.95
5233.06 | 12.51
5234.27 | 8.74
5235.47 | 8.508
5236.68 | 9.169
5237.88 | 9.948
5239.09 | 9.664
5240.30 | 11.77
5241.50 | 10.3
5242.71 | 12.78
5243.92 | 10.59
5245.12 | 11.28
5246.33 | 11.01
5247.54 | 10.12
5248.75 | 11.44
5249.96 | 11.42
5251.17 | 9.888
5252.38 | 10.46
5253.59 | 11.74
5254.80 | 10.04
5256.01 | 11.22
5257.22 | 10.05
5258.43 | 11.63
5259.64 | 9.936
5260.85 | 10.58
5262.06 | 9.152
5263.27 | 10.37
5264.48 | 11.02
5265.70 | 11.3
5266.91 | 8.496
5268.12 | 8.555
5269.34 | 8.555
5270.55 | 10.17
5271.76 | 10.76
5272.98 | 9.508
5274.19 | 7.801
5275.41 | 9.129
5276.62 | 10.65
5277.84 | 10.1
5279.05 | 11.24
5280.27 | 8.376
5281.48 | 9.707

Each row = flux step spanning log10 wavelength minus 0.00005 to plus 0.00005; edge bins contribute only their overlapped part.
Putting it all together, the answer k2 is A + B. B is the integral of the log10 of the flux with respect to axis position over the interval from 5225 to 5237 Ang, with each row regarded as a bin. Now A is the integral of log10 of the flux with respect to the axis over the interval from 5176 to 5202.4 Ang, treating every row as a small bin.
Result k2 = 39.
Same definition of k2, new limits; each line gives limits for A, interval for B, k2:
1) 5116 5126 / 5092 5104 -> 23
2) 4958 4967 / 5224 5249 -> 35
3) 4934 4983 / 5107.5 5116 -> 60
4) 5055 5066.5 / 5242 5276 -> 46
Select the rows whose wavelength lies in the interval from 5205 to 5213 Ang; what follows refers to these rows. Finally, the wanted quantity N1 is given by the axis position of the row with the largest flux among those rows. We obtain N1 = 5206.62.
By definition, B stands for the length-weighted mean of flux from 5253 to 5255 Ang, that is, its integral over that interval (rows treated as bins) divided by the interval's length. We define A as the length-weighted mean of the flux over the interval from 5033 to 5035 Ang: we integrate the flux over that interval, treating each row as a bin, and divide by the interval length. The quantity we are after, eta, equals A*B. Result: 116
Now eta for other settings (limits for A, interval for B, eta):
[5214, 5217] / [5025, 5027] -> 127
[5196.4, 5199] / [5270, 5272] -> 131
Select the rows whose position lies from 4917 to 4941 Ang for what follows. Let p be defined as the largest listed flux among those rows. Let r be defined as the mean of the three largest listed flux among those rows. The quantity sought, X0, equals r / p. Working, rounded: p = 16.73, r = 14.5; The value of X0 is 0.865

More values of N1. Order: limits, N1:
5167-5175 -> 5168.40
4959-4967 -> 4960.85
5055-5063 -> 5057.73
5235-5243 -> 5242.71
